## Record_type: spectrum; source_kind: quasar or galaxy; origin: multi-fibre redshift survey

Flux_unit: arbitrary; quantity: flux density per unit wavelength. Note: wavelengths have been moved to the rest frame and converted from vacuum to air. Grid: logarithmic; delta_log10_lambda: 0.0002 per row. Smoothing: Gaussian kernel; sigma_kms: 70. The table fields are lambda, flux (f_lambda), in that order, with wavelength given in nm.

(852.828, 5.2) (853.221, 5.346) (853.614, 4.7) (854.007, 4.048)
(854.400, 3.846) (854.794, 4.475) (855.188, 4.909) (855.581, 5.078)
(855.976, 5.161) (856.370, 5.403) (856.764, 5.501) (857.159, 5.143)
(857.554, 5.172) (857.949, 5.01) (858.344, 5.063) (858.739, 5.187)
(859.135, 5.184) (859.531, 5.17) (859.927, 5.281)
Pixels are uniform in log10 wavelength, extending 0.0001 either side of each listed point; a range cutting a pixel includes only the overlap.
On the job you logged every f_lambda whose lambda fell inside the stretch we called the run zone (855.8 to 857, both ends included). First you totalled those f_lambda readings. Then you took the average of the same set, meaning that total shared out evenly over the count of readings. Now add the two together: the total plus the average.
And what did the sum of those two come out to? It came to 21.4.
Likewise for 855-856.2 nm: 20.2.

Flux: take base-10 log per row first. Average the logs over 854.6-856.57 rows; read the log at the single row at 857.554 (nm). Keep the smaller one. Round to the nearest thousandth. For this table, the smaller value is 0.699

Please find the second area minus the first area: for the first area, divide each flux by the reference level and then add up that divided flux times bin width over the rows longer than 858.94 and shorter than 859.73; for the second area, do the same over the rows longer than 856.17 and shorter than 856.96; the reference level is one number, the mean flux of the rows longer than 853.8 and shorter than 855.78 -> 0.05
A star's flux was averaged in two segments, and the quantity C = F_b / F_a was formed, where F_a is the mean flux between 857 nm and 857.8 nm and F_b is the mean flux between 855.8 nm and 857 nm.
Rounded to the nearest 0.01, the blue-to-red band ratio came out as 1.04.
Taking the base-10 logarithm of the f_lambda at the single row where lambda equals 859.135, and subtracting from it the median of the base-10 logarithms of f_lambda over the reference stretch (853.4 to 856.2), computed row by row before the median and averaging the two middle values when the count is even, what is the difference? 0.043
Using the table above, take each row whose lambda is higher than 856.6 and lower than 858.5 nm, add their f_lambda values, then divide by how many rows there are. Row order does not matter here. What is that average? 5.2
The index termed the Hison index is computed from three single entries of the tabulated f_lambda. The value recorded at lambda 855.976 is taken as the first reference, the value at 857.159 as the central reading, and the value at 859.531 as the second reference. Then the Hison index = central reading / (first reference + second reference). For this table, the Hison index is 0.498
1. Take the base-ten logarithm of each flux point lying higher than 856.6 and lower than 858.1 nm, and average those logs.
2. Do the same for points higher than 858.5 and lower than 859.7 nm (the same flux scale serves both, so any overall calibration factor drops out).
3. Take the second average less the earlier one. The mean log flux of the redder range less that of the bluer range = -0.002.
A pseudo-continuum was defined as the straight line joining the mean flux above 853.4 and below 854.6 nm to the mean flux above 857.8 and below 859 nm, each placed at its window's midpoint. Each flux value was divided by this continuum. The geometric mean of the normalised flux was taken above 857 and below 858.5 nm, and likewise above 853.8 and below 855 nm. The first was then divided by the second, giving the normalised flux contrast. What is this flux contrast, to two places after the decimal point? 1.07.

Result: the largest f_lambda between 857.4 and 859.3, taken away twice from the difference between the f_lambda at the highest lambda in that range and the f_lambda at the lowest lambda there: -10.4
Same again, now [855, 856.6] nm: -10.3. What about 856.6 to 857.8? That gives -11.3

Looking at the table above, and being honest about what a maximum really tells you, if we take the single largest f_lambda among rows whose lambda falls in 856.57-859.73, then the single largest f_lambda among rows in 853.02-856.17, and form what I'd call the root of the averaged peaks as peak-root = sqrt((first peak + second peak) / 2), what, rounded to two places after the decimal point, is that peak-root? 2.33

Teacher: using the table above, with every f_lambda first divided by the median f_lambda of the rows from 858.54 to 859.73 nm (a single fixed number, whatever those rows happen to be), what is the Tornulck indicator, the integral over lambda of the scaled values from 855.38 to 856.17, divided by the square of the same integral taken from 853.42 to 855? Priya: 0.5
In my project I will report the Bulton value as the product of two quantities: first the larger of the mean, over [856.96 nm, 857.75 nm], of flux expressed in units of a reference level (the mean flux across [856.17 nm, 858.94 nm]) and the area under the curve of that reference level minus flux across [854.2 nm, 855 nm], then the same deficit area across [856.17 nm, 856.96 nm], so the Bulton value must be -0.19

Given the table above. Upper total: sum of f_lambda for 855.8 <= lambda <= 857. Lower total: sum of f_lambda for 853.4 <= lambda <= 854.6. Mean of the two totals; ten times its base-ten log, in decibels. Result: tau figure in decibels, 11.6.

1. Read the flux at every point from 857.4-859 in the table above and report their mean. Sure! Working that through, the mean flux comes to 5.11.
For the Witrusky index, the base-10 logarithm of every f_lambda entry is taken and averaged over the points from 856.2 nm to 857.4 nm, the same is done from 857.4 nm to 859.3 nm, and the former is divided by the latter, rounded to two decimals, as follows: 1.03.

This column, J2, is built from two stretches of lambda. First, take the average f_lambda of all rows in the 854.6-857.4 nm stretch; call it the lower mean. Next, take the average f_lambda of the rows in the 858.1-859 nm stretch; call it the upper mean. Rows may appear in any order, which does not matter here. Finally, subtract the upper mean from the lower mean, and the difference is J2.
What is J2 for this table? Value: 0.0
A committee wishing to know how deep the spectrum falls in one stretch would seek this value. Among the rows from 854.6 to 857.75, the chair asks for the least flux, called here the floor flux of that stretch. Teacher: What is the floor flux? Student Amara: 4.475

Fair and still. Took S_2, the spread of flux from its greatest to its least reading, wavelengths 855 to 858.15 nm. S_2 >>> 0.6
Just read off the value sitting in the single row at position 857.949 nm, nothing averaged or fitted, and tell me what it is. 5.01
